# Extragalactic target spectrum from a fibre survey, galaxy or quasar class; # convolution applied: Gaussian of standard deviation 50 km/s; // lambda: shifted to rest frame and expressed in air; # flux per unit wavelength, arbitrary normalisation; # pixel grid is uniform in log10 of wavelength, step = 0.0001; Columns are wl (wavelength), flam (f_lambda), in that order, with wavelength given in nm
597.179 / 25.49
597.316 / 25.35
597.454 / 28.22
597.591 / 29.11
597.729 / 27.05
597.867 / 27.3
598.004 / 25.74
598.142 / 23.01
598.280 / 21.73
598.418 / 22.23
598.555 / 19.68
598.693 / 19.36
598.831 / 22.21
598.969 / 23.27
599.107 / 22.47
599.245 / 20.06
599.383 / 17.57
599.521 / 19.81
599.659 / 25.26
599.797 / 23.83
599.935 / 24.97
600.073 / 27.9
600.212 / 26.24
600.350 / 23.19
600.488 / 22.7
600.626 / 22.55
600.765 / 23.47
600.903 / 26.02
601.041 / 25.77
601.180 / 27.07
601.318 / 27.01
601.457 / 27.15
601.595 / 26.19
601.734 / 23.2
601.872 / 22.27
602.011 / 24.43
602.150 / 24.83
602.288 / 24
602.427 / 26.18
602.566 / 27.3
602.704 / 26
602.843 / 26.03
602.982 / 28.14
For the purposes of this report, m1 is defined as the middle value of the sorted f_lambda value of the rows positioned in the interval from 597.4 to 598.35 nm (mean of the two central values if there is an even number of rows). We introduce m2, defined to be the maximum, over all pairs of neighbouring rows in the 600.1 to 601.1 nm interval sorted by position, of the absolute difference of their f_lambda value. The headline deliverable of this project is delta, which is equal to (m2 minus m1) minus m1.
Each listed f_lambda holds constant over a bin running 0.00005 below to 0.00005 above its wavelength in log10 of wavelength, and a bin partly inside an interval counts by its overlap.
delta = -51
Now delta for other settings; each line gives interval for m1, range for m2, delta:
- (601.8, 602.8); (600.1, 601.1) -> -47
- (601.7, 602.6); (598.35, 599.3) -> -46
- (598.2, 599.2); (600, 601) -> -41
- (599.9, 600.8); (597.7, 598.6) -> -44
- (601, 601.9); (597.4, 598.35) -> -50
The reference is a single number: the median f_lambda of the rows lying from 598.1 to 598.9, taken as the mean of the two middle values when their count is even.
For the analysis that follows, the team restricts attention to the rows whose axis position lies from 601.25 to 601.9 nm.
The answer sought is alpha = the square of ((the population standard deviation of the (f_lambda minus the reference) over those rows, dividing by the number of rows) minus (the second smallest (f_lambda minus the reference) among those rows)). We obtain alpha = 0.6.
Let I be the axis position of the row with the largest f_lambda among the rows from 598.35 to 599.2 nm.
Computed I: 598.969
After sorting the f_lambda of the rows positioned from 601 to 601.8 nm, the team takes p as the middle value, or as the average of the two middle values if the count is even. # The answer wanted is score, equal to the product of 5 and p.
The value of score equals 133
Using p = 26.6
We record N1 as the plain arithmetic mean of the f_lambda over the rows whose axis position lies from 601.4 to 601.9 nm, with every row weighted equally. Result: 24.7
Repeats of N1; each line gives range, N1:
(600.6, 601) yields 24.0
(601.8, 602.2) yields 23.8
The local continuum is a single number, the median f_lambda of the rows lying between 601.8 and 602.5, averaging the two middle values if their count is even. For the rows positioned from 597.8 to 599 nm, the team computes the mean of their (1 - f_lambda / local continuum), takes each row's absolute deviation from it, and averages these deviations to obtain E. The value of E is 0.077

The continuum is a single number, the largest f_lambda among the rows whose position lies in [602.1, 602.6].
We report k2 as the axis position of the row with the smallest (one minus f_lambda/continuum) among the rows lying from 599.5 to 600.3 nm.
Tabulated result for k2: 600.073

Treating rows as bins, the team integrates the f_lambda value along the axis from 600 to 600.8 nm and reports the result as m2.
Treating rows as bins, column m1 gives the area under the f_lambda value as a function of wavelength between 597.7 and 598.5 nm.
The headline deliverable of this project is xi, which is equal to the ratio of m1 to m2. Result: 1.0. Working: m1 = 19.4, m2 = 19.5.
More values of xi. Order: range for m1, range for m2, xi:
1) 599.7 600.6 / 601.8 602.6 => 1.1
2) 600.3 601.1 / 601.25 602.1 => 0.9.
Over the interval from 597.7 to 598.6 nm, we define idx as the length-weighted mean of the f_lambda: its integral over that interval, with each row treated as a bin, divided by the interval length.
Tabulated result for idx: 23.8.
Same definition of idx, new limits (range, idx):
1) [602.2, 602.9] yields 25.9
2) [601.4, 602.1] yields 24.6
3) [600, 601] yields 24.6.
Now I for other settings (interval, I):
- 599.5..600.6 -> 600.073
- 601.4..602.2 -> 601.457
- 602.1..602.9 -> 602.566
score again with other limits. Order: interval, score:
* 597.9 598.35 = 115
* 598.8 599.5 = 111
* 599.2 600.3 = 122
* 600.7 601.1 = 129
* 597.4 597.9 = 139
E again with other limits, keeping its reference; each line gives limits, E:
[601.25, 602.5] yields 0.058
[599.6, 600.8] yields 0.060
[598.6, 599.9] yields 0.085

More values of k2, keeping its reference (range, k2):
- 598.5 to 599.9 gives 599.659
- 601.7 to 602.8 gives 602.566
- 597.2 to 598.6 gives 597.591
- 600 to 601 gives 600.073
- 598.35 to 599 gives 598.969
